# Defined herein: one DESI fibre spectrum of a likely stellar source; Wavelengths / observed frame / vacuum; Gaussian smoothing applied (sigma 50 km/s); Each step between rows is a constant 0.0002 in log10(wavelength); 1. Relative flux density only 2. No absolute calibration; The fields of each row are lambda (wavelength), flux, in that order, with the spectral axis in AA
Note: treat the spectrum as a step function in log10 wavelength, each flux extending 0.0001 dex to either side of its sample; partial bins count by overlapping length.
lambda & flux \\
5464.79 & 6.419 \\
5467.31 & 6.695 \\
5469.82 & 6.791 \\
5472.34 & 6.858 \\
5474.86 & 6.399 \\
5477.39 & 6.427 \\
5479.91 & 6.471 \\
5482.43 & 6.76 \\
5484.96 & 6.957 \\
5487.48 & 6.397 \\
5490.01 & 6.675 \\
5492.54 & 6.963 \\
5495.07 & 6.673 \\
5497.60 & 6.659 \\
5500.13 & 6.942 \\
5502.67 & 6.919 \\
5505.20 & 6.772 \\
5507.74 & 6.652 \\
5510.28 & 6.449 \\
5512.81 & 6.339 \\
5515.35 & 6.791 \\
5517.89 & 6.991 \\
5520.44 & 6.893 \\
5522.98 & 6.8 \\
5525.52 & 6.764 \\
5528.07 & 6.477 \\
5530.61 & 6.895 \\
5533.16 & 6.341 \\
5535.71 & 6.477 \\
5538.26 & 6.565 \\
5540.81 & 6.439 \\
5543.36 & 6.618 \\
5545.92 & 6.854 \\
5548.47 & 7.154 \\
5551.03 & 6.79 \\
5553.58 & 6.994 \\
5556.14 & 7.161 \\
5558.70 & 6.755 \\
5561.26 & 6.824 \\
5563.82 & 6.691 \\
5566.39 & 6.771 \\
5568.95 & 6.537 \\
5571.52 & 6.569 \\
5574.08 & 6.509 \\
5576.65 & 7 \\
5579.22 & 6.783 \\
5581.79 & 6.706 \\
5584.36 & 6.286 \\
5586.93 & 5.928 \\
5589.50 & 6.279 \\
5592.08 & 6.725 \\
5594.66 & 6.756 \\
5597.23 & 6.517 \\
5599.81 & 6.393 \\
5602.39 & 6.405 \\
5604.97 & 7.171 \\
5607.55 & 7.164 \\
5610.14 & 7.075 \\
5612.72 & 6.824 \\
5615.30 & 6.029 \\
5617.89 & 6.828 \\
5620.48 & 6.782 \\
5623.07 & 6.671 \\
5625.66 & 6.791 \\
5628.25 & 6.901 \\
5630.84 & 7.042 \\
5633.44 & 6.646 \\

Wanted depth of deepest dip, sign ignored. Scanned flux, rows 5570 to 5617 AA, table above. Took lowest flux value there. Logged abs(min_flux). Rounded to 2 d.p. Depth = 5.93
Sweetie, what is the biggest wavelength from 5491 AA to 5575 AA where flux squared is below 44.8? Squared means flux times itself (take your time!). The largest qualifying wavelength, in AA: 5574.08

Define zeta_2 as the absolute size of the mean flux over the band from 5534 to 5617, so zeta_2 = 6.68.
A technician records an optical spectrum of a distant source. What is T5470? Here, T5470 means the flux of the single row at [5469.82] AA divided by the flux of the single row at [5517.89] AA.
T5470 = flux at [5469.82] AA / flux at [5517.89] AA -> 0.971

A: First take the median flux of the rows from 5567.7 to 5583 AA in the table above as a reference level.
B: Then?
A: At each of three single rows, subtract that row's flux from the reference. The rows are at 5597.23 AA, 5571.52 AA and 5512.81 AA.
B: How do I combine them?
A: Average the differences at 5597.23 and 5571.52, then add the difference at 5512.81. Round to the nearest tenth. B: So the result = 0.4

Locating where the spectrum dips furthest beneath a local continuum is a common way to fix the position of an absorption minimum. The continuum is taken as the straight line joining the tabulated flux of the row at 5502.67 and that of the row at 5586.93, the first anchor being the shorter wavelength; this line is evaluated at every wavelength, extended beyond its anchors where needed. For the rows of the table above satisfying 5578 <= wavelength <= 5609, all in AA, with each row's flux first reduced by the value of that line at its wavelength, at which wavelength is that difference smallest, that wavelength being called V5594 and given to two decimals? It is 5586.93 AA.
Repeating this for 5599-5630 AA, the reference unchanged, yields 5615.30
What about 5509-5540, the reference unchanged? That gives 5512.81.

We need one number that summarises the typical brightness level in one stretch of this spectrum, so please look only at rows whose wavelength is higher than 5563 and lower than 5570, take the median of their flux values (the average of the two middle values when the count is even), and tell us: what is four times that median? 26.8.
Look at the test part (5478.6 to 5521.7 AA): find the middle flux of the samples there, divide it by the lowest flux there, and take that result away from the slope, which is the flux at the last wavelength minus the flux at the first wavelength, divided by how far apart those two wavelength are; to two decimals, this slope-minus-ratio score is -1.06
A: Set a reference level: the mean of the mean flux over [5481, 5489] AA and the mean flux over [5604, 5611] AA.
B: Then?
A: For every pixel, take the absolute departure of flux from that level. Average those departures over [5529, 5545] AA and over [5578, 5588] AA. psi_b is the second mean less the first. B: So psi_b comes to 0.13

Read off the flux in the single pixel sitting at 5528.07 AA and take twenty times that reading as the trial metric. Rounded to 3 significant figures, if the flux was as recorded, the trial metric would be 130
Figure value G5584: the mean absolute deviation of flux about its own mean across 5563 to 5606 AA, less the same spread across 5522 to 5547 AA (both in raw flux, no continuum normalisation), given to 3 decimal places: 0.058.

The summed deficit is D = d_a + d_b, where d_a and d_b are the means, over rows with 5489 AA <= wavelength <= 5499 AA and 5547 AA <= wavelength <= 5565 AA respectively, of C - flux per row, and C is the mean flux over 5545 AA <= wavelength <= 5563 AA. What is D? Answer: 0.2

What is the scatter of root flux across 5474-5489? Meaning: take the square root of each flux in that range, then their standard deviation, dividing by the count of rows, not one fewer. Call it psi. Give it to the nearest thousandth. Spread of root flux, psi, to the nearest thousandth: 0.041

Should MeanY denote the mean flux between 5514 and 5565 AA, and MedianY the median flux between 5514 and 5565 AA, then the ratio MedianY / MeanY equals 1.00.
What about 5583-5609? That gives 0.98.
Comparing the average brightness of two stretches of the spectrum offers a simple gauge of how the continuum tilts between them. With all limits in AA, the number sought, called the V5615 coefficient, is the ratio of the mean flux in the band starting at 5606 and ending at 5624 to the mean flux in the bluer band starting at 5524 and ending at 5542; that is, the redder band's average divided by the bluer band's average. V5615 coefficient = 1.03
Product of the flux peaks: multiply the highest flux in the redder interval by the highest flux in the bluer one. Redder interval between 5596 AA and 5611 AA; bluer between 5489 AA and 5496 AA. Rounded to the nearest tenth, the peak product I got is 49.9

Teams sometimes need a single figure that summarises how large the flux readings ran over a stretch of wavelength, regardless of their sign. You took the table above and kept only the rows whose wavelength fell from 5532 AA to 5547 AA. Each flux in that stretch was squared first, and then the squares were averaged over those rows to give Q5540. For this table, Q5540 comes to 42.9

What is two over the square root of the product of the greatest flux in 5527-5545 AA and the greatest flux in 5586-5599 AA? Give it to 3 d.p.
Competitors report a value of 0.293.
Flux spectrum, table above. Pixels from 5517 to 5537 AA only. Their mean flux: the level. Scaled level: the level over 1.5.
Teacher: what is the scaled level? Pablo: 4.47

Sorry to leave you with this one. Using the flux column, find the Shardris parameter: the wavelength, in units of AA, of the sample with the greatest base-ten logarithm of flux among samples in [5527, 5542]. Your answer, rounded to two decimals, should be 5530.61 AA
